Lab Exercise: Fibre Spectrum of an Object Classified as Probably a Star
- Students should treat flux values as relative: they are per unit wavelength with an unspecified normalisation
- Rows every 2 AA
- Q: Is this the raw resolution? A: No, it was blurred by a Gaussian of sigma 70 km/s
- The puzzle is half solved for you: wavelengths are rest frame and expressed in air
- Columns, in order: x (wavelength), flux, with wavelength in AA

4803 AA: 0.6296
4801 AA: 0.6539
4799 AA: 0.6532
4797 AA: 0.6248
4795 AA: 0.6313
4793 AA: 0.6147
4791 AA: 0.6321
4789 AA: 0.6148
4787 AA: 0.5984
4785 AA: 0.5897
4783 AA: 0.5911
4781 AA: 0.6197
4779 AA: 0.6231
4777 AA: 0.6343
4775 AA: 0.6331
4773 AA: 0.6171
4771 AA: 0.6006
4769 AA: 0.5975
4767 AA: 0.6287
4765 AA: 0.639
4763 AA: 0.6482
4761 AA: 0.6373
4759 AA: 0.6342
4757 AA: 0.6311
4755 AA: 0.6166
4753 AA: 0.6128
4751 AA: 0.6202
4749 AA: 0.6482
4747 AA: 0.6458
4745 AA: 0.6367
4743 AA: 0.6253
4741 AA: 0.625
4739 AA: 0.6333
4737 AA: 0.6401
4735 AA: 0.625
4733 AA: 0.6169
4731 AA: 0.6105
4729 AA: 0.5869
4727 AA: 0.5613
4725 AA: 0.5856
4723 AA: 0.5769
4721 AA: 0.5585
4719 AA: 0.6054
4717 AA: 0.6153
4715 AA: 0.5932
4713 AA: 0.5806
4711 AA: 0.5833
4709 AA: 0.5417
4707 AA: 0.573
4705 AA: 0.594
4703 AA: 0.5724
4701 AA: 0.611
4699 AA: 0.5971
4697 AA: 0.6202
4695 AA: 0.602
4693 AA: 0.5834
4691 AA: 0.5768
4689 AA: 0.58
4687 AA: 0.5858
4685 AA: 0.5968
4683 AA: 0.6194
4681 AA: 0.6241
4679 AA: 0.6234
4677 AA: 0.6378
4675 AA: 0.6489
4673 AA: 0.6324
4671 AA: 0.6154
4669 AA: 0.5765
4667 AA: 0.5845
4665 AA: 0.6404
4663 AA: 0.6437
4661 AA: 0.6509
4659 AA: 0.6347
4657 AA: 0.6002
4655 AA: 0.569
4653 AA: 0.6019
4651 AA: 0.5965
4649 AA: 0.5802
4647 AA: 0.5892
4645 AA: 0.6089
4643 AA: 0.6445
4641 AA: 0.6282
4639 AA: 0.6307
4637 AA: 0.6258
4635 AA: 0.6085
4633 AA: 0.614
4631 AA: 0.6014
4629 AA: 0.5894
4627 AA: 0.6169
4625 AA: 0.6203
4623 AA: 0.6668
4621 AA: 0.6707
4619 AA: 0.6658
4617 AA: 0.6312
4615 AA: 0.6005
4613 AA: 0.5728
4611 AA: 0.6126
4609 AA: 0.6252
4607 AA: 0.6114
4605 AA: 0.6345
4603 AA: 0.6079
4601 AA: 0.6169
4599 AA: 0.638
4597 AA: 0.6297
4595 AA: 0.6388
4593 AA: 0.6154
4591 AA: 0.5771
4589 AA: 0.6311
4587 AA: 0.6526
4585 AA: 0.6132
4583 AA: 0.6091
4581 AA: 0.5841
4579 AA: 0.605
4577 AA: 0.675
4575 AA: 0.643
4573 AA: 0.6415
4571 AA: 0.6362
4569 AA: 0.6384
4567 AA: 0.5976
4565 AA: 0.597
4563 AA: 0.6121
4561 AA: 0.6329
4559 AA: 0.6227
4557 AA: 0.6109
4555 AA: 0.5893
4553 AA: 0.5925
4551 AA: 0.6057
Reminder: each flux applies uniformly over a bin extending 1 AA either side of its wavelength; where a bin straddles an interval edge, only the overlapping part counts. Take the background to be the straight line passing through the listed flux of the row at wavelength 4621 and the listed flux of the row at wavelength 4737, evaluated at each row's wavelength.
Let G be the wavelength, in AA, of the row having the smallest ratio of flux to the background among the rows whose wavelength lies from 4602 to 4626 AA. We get 4613 AA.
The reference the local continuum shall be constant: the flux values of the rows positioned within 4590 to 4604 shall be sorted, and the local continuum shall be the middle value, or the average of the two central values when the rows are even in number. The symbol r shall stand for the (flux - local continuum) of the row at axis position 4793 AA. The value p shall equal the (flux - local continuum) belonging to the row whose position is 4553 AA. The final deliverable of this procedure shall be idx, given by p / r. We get 11.1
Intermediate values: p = -0.02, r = 0.00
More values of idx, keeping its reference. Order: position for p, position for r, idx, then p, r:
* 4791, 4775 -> 0.9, 0.02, 0.02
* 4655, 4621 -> -0.9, -0.05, 0.05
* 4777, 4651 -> -0.9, 0.02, -0.02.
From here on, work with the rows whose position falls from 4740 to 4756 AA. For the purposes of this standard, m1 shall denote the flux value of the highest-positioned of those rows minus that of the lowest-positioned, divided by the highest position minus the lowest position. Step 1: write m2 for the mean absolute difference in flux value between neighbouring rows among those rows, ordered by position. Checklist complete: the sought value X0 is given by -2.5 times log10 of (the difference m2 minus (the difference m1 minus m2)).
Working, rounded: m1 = -0.001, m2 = 0.009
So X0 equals 4.3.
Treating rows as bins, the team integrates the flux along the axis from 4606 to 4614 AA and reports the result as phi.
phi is 4.84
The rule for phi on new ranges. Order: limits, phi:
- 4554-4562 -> 4.91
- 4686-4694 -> 4.65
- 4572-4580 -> 5.13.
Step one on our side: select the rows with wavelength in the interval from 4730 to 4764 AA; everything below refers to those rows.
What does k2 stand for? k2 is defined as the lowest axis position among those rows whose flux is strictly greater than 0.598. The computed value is 4731 AA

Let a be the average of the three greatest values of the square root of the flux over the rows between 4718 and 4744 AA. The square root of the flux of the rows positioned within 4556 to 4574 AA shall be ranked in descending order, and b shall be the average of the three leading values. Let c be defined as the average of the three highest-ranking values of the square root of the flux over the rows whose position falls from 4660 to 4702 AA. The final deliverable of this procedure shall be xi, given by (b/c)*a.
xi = 0.790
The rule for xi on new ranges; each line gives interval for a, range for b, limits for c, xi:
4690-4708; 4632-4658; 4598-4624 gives 0.762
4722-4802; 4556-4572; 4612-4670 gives 0.788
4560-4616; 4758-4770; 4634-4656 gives 0.815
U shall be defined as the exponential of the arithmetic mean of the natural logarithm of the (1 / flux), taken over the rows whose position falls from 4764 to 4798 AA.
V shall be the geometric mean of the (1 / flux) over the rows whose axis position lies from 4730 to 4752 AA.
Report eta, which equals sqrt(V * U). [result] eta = 1.605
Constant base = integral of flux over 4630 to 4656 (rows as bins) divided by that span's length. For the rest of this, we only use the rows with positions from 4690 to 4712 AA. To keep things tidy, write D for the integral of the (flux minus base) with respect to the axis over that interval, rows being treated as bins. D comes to -0.46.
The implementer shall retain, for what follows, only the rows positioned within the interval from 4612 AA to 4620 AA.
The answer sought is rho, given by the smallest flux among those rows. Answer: 0.5728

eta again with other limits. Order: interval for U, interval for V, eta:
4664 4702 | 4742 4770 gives 1.616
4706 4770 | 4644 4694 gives 1.643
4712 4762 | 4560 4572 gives 1.624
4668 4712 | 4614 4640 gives 1.633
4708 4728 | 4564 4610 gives 1.665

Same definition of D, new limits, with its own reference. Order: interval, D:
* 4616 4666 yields 0.68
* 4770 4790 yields 0.09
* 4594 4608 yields 0.25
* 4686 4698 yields -0.19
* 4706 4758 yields -0.10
